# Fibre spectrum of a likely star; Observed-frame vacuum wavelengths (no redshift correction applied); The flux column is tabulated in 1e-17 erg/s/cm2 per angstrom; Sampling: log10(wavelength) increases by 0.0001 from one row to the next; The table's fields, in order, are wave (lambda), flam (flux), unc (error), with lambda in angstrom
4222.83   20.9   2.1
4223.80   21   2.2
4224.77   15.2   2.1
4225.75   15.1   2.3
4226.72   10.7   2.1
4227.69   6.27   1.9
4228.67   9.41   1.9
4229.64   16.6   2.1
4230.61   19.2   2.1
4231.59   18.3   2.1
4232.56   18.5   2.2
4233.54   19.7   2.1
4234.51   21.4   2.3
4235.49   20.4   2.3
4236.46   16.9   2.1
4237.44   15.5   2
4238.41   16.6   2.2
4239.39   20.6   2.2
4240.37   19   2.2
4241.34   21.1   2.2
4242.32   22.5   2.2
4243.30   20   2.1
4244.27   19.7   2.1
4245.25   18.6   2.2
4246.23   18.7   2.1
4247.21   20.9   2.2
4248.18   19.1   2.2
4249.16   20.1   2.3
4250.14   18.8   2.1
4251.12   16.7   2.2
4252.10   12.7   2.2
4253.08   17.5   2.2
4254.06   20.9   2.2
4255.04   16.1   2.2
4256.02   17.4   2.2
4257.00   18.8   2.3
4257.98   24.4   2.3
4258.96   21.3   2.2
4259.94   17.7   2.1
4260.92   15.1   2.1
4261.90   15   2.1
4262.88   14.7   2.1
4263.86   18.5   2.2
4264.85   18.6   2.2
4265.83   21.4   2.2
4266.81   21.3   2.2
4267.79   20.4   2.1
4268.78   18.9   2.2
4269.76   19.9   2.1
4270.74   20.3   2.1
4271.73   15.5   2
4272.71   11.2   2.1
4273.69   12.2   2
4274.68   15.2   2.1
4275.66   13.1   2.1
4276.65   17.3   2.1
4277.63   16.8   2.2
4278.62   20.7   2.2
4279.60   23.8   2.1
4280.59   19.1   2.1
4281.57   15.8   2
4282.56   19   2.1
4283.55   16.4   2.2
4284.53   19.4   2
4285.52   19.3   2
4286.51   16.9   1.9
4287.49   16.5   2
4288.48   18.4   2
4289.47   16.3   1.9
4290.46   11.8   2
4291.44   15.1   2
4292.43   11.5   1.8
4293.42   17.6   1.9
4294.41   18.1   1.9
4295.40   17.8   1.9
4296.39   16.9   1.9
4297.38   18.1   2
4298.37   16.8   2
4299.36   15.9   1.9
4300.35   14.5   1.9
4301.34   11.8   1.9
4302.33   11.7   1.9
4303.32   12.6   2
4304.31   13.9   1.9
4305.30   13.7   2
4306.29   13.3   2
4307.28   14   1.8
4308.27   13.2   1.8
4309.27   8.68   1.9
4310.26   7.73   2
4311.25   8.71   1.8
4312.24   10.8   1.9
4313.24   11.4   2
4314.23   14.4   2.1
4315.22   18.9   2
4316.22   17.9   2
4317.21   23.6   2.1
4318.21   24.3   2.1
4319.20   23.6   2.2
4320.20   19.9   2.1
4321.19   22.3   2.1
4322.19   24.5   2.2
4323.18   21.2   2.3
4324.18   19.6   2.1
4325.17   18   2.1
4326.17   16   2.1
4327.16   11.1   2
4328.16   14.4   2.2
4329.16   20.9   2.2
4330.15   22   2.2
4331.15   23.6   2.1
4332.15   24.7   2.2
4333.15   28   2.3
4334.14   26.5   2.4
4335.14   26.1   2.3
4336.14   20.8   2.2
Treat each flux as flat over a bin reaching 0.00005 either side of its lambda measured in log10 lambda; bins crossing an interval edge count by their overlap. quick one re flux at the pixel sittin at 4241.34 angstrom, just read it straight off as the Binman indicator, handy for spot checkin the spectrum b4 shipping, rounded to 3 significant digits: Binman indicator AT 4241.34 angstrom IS 21.1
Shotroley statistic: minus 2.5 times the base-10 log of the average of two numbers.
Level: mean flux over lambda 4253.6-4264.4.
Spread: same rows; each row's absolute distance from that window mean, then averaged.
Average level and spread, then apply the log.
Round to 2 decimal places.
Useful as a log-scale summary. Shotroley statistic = -2.53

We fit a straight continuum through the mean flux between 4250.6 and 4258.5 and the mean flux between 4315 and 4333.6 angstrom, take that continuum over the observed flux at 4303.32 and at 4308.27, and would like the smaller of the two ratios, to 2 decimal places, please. 1.53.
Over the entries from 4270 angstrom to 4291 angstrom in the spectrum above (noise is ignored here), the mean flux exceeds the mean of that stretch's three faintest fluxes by 5.2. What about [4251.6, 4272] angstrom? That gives 4.3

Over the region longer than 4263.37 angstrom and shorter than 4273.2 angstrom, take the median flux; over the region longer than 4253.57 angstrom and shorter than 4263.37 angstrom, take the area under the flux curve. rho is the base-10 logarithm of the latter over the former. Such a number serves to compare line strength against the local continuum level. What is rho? 0.96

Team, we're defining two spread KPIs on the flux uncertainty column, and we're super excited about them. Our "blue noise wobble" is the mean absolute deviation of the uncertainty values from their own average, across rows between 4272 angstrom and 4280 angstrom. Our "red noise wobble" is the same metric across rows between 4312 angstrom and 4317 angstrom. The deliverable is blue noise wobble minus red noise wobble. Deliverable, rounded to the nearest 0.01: 0.00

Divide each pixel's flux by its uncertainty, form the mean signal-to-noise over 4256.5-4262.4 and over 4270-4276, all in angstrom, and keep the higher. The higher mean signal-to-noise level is 8.5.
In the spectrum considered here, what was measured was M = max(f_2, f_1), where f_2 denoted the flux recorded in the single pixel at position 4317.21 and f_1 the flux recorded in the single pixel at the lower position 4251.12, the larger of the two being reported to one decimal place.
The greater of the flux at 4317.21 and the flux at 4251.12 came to 23.6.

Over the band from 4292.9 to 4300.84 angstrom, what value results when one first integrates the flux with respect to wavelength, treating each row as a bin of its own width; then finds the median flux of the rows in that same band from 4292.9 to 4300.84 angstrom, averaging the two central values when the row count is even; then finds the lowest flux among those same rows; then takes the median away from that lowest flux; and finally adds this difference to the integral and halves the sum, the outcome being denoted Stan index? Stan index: 66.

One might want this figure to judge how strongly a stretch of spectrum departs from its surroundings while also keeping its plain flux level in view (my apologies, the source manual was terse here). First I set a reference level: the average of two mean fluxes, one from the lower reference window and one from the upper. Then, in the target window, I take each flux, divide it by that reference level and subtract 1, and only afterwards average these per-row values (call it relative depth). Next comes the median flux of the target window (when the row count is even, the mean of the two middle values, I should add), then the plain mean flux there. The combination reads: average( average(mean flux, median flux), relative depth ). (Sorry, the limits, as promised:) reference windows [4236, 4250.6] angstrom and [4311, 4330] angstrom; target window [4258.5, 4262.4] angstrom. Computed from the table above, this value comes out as 8.4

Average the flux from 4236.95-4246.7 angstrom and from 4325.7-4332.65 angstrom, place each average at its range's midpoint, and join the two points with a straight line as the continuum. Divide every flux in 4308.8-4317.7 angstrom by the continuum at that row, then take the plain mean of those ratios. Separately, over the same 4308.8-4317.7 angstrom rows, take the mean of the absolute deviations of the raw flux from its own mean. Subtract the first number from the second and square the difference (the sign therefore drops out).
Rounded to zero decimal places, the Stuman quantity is 15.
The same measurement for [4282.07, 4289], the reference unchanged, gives 0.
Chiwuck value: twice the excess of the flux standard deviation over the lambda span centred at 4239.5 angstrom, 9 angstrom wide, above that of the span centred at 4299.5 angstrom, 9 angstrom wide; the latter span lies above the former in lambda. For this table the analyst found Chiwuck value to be -0.4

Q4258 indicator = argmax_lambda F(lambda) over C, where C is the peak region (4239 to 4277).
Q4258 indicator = 4257.98 angstrom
